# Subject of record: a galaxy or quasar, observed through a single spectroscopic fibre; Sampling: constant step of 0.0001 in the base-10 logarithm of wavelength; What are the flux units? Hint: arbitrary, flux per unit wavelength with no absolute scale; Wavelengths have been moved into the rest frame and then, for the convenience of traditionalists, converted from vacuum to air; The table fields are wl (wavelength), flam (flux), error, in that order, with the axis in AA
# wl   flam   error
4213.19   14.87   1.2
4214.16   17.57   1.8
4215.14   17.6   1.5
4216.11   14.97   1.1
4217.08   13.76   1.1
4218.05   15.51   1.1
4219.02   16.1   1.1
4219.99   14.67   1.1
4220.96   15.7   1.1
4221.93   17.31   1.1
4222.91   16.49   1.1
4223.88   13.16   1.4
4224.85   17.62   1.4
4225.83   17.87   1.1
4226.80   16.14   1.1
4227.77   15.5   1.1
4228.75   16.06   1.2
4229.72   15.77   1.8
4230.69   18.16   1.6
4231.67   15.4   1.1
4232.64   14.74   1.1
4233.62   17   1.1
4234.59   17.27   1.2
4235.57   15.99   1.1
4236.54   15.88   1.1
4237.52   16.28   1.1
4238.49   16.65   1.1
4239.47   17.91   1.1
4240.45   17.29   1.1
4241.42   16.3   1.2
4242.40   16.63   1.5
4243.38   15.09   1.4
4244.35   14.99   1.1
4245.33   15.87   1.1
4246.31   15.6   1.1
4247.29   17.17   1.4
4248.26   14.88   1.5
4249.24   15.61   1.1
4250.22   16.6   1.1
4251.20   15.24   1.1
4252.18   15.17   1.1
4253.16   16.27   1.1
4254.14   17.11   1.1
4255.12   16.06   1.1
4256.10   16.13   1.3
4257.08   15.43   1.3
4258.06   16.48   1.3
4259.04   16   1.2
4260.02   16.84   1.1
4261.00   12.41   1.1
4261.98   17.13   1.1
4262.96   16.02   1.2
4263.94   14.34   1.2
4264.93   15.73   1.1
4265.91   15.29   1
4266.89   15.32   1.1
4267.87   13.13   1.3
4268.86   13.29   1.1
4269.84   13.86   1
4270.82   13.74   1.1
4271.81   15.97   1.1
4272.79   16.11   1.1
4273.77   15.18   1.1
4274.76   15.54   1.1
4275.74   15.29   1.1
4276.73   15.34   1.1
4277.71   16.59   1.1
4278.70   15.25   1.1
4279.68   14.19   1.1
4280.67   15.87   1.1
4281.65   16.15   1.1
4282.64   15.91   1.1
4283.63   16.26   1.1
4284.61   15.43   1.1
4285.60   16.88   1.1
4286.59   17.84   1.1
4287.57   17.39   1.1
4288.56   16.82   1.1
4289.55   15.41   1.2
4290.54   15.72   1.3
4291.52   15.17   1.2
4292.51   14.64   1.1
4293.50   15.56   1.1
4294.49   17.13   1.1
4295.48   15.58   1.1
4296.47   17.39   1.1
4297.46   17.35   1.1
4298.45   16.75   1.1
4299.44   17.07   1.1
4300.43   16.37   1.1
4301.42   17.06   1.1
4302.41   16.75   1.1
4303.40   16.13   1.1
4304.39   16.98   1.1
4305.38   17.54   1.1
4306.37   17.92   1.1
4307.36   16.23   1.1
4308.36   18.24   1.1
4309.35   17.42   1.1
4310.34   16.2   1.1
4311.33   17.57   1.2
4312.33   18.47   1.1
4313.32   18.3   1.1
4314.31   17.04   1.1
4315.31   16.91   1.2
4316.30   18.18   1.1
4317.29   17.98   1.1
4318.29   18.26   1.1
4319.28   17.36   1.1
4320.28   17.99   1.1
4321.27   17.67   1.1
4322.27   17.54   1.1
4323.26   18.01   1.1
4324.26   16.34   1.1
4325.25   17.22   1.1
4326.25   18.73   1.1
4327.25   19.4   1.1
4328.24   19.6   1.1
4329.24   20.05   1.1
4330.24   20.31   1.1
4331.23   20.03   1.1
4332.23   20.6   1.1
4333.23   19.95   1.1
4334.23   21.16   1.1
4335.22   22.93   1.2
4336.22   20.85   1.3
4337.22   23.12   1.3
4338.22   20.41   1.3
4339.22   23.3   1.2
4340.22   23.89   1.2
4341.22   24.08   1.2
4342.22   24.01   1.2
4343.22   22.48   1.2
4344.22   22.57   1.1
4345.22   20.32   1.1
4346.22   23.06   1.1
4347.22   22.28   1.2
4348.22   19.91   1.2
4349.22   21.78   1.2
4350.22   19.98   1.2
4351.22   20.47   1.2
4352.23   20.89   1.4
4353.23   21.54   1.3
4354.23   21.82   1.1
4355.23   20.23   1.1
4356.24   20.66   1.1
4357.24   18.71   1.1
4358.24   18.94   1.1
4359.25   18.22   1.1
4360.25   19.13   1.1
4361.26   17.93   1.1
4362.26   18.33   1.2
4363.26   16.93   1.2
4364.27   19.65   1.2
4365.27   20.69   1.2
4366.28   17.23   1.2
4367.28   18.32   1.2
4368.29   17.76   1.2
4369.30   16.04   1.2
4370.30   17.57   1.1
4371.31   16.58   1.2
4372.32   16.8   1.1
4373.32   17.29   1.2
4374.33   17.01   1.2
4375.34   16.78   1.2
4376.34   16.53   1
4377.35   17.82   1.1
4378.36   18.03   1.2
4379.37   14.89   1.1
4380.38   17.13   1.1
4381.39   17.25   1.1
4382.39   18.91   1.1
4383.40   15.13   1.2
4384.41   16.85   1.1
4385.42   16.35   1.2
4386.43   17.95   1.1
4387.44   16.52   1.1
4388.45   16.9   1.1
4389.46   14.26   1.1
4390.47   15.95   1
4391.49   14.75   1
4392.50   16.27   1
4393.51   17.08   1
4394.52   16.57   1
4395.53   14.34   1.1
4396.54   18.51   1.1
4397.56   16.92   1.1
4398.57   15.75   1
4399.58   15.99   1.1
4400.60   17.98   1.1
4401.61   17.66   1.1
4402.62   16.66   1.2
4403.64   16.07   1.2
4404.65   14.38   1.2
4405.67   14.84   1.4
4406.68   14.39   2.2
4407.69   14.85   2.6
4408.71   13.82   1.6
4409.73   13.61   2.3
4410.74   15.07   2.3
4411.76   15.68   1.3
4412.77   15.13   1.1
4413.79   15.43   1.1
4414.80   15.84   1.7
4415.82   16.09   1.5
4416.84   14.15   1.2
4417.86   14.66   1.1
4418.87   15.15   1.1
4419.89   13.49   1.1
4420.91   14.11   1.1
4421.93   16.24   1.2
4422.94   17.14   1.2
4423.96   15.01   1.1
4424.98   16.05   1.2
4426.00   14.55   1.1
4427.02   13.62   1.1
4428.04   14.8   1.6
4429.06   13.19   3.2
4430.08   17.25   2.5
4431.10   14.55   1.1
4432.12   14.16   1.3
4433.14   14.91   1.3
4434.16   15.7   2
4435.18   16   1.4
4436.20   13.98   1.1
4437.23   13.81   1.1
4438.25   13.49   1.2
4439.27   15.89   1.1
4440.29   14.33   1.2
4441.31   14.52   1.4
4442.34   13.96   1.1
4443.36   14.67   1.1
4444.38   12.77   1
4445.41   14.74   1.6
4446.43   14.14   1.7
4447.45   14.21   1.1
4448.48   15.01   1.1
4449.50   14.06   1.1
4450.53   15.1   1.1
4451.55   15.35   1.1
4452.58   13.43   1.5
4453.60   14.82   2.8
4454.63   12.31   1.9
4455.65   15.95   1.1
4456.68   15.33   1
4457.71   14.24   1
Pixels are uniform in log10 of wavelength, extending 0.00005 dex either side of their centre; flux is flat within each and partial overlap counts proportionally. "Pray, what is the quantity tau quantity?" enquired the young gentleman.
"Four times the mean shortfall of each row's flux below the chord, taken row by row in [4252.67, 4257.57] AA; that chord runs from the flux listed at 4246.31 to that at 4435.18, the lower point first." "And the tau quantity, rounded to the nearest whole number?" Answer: -2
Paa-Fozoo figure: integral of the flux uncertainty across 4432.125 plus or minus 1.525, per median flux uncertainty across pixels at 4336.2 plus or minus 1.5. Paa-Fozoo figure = 2.90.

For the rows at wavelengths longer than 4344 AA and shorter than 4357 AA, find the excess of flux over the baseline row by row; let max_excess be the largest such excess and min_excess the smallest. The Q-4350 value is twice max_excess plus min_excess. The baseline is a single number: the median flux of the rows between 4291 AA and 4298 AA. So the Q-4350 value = 19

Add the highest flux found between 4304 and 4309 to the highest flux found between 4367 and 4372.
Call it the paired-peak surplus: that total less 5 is 31.6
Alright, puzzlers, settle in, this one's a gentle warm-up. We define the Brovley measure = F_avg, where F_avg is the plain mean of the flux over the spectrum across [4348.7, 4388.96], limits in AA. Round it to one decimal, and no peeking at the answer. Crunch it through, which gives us 18.2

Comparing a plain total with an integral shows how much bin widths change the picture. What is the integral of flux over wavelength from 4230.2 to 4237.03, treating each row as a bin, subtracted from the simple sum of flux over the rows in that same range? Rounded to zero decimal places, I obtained 3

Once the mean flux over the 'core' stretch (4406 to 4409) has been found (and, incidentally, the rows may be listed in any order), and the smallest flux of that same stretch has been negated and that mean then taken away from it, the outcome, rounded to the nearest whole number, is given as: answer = -28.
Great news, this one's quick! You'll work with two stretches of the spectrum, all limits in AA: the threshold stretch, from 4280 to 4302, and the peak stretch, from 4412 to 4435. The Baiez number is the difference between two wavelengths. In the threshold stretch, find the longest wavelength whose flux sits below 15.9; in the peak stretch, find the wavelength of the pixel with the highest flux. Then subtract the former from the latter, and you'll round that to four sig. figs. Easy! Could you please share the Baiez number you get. 134.6 AA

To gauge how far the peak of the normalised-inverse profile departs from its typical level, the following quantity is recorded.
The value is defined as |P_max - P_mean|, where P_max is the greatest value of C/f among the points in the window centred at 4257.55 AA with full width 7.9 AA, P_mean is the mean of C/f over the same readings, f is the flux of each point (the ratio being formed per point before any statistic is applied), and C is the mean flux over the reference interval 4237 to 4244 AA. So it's 0.28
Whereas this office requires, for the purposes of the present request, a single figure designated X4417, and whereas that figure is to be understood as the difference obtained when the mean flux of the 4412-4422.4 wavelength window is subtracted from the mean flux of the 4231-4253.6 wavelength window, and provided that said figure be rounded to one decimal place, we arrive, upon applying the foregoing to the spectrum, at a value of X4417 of 1.1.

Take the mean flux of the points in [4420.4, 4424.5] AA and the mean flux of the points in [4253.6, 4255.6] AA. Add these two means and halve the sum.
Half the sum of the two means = 16.1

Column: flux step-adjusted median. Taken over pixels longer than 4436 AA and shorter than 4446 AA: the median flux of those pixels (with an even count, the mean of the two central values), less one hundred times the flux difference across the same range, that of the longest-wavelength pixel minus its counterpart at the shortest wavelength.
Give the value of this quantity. -62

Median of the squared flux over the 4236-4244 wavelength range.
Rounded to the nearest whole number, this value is 271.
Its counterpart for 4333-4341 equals 487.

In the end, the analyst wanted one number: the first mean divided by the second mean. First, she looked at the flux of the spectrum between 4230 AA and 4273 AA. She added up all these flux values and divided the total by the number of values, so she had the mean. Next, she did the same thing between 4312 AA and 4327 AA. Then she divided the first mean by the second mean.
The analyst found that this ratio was 0.89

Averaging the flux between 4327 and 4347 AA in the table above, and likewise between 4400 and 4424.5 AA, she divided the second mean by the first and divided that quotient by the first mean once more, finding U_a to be 0.033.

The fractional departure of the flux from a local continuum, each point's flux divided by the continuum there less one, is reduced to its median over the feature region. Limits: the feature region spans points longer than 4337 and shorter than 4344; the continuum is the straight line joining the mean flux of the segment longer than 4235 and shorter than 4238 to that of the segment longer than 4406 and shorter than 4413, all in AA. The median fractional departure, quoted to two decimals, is 0.53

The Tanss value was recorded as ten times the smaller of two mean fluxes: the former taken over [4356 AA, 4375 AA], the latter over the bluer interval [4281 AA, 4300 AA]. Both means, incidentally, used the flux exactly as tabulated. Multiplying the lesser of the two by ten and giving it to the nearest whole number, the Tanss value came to 163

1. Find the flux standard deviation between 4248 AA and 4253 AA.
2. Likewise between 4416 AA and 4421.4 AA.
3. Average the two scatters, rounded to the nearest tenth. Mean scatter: 0.6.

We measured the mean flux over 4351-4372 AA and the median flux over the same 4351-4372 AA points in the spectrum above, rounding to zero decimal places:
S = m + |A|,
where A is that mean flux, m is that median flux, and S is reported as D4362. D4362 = 38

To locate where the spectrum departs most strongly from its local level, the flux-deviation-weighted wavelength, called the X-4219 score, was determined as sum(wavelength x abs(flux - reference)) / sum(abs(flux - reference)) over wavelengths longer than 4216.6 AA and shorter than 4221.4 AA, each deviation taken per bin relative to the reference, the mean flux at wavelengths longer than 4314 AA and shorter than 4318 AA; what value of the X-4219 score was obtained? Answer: 4218.8 AA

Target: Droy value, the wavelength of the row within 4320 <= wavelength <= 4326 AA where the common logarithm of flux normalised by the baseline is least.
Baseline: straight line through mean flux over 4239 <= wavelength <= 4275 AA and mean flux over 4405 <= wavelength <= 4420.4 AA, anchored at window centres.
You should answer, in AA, 4324.26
